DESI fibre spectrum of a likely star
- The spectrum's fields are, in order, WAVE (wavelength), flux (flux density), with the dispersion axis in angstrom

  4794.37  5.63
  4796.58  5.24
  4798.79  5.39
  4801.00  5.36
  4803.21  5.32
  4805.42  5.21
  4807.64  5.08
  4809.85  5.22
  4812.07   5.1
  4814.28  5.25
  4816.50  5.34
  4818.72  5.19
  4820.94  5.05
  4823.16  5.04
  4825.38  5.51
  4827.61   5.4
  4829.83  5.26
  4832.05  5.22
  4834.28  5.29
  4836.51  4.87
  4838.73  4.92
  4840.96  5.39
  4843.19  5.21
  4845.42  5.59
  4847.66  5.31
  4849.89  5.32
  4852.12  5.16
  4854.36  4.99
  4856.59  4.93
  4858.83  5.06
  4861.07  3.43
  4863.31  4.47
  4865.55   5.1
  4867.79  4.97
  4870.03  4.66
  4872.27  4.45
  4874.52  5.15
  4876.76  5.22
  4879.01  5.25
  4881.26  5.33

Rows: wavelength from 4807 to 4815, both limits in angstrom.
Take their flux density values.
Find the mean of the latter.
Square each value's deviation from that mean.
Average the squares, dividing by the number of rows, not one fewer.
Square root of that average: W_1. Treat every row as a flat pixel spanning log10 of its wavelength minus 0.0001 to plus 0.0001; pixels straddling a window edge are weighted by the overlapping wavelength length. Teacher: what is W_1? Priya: 0.07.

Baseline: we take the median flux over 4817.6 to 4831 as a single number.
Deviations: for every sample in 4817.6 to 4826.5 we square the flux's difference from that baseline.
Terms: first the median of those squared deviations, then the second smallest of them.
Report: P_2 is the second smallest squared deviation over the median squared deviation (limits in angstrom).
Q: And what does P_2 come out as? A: 0.94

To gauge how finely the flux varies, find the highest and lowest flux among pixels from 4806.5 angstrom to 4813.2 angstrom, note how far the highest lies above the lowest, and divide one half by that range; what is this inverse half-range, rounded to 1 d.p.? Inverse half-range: 3.6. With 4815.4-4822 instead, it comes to 1.7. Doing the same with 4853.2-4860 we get 3.8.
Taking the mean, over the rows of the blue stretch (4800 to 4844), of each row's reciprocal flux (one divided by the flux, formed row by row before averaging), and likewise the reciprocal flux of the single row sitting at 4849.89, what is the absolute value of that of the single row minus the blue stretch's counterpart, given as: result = 0.0041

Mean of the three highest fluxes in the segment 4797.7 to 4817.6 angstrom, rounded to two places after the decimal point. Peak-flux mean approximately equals 5.36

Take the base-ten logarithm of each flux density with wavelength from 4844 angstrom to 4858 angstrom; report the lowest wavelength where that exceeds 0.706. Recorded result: 4845.42 angstrom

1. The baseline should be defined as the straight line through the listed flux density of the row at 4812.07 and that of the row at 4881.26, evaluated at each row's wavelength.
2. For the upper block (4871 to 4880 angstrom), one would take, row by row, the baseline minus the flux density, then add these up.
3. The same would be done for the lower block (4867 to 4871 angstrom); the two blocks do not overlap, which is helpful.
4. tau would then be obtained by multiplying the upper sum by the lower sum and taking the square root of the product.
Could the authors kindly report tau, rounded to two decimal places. 1.06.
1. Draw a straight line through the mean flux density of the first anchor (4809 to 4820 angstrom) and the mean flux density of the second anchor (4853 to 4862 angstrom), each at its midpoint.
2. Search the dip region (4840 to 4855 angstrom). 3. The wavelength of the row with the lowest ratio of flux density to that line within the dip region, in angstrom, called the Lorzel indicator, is 4854.36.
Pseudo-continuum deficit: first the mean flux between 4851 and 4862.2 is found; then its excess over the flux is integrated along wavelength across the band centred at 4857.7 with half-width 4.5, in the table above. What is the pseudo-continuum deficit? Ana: 1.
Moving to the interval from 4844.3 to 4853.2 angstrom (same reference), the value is -6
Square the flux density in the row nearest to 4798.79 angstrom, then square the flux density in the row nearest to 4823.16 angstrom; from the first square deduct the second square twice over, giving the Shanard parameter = -22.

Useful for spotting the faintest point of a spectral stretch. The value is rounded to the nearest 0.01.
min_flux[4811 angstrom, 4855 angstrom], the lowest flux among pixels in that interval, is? 4.87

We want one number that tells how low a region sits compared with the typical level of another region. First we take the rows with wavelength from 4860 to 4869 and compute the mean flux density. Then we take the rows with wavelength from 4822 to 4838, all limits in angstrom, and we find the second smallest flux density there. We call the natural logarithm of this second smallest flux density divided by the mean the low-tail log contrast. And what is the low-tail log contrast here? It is 0.11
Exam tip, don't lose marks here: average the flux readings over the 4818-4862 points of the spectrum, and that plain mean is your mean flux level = 5.11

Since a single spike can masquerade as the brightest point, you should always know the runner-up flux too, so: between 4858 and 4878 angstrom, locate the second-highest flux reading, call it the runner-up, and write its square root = 2.27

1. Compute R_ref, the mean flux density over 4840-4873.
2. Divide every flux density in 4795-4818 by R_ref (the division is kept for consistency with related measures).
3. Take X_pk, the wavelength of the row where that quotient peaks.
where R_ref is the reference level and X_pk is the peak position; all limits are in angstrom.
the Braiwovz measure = 4798.79 angstrom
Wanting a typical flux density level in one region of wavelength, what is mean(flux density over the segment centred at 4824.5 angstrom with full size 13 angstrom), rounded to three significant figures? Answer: 5.24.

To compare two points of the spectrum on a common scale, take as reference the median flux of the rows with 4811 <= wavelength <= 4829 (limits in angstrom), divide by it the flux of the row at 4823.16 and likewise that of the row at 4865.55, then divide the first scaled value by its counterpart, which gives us 0.99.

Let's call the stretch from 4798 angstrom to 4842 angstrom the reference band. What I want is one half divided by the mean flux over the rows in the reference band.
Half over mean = 0.096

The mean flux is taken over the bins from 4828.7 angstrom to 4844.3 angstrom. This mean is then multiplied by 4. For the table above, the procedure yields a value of 20.7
